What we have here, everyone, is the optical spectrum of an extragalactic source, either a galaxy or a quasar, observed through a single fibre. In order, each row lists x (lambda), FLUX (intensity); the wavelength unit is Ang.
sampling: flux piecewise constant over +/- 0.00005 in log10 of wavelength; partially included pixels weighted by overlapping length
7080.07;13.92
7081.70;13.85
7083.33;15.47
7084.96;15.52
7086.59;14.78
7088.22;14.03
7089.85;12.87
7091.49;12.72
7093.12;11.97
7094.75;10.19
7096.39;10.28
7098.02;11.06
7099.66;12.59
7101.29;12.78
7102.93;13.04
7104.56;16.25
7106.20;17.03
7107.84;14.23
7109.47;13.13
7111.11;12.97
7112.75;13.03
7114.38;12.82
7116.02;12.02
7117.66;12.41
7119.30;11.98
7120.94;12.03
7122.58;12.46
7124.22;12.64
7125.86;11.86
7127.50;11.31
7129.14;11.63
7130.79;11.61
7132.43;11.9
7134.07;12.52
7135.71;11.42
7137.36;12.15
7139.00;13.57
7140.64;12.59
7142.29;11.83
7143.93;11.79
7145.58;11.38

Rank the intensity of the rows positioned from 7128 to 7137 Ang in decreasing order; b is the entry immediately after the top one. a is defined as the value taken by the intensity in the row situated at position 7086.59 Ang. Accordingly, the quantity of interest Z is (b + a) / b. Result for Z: 2.24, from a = 14.78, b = 11.9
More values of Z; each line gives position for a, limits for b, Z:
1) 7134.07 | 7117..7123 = 2.01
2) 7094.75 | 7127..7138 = 1.84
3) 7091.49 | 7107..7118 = 1.97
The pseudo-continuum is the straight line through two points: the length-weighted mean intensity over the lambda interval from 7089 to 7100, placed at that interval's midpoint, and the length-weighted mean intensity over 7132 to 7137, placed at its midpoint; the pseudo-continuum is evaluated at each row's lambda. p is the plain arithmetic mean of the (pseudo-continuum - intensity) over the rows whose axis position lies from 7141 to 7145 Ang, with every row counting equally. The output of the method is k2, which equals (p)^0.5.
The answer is 0.48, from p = 0.23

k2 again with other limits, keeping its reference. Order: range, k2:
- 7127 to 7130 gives 0.67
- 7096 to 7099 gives 0.99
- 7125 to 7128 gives 0.56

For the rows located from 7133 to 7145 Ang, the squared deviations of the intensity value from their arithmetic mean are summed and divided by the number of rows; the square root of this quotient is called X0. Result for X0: 0.7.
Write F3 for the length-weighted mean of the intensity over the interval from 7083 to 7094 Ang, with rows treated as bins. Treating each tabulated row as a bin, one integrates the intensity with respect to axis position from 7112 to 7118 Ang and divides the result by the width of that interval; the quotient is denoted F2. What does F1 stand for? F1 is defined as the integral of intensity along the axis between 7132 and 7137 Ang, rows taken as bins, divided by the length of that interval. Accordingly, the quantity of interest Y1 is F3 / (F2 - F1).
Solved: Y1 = 22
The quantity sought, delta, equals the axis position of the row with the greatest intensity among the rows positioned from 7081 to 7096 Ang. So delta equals 7084.96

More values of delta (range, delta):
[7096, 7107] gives 7106.20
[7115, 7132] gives 7124.22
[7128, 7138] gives 7134.07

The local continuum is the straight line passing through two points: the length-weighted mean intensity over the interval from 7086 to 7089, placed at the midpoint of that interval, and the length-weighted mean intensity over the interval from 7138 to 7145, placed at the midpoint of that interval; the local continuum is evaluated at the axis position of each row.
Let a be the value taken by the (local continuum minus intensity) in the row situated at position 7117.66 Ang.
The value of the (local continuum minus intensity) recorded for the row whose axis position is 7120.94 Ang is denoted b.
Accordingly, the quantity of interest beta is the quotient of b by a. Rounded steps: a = 1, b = 1.1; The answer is 1.3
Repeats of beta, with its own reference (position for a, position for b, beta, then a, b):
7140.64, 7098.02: -19.0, 0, 2.9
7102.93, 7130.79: 1.5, 1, 1.2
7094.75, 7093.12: 0.6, 4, 2.2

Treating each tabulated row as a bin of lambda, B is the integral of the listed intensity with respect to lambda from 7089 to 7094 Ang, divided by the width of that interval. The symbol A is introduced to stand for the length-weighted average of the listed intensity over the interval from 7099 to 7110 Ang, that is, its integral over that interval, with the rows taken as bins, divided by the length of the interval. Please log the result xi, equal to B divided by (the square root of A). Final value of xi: 3.32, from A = 14.2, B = 12.50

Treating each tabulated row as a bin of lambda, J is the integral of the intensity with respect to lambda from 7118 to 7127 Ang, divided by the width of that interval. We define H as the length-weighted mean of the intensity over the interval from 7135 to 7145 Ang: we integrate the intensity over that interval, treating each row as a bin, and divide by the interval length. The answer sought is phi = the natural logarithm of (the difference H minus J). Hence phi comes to -3.4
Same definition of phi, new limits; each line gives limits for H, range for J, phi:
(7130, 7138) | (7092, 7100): -0.3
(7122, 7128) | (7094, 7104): -1.2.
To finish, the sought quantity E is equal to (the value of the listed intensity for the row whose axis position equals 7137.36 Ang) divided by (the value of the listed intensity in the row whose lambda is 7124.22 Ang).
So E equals 1.0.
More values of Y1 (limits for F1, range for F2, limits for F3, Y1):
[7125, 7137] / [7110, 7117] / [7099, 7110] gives 15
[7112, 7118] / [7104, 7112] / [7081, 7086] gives 7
